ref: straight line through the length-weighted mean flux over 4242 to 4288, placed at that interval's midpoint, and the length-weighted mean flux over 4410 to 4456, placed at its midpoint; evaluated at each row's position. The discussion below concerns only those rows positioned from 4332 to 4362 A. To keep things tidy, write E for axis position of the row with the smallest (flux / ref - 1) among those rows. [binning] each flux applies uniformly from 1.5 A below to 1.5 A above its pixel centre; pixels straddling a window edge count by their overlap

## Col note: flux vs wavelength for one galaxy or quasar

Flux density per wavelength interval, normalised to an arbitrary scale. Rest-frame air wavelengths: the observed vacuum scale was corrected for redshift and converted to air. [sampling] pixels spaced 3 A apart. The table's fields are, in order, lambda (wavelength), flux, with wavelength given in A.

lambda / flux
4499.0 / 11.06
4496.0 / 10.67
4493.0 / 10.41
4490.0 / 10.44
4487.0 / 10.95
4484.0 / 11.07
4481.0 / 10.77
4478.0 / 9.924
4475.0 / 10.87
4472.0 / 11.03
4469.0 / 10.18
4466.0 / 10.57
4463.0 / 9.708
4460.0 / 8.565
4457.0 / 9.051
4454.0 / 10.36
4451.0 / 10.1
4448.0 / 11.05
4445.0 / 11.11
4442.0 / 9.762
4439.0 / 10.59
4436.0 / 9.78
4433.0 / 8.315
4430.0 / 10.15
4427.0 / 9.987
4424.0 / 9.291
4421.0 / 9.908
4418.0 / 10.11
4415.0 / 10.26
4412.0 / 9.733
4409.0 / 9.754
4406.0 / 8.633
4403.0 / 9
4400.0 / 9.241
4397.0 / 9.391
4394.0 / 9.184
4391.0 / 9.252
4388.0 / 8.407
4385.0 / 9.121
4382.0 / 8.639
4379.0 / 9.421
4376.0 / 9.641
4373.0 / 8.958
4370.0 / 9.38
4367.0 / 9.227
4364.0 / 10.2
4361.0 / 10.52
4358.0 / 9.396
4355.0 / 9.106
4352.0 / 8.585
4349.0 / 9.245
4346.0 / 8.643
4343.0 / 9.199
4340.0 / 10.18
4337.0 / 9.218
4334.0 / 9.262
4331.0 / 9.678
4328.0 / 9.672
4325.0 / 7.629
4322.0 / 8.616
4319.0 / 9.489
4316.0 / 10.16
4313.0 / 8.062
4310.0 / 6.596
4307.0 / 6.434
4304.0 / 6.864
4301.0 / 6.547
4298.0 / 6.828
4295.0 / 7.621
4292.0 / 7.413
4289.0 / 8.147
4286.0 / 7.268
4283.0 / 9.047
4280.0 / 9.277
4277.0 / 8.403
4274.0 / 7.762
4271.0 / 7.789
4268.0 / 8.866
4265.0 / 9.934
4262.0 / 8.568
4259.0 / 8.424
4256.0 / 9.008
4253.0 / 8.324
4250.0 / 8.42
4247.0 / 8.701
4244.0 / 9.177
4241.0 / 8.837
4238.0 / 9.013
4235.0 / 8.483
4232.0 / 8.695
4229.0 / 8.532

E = 4352.0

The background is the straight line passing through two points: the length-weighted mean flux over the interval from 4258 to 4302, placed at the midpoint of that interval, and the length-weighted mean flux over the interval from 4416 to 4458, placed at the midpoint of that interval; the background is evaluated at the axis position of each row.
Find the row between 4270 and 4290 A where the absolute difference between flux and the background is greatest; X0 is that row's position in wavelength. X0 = 4280.0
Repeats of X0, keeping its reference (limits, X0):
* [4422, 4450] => 4433.0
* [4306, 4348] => 4307.0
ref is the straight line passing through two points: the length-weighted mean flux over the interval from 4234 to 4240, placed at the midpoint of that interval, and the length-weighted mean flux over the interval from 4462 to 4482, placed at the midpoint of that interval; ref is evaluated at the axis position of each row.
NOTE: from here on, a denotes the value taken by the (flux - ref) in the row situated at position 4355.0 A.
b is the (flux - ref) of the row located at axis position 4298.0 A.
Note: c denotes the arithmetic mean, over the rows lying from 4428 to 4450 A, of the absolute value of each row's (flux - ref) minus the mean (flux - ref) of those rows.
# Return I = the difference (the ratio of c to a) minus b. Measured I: 1.0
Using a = -0.5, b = -2.4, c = 0.69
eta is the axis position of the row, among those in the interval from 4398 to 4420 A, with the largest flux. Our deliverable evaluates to 4415.0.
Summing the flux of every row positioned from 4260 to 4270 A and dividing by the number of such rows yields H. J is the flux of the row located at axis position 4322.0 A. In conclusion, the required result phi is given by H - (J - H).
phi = 10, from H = 9.1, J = 8.616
